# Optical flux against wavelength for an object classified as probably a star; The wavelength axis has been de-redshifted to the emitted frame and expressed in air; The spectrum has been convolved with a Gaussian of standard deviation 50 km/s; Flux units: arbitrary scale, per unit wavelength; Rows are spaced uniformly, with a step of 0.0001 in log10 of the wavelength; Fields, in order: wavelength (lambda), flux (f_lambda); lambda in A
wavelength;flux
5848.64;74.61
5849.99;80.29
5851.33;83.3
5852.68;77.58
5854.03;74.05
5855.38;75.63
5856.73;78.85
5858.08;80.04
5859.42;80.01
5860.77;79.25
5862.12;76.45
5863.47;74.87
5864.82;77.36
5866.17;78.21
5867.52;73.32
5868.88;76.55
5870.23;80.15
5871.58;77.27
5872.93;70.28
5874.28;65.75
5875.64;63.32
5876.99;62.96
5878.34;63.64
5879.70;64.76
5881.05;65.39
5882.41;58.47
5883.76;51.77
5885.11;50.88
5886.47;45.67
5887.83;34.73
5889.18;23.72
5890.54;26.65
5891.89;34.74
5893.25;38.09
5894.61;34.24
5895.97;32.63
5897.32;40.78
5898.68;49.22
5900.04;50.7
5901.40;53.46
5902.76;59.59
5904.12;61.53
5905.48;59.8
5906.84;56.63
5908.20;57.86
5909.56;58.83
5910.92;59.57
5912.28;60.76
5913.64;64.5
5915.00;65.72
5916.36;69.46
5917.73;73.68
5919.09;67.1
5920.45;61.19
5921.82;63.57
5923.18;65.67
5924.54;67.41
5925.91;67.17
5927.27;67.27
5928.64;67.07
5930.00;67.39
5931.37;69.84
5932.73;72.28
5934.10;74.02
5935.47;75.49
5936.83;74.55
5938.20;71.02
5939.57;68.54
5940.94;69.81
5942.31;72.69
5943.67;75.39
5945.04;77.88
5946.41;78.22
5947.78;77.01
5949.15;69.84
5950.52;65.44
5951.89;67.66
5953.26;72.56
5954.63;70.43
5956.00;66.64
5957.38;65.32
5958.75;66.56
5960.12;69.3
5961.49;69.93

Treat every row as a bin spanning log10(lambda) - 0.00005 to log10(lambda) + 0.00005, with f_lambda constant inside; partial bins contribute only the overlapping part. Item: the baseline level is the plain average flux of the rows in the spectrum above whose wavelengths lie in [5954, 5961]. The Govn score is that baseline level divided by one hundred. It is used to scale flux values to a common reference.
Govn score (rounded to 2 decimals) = 0.68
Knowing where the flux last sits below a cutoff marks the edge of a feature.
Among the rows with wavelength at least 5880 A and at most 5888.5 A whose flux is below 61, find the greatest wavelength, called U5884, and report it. 5887.83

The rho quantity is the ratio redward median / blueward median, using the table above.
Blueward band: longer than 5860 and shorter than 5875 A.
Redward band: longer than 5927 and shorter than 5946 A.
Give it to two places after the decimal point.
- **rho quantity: 0.94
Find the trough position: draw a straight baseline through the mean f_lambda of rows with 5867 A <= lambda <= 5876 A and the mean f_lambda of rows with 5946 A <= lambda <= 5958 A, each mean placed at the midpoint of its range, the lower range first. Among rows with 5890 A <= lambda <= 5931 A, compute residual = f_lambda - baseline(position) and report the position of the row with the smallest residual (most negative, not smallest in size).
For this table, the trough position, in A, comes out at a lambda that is 5890.54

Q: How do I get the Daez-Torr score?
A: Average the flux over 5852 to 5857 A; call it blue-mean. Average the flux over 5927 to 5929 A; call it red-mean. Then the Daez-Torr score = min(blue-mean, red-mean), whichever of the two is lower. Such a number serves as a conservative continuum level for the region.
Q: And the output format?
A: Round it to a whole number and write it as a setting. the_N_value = 67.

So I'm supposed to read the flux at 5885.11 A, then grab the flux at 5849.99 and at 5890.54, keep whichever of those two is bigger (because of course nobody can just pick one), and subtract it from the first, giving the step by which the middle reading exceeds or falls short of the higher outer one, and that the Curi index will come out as -29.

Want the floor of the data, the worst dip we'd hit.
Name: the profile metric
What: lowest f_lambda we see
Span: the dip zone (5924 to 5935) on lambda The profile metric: 67.07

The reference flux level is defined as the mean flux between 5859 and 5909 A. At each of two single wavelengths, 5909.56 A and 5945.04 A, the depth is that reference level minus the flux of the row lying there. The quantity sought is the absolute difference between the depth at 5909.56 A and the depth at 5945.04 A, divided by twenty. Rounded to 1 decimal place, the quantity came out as 1.0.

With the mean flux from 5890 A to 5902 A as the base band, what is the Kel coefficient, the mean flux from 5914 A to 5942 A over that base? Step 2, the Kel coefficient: 1.7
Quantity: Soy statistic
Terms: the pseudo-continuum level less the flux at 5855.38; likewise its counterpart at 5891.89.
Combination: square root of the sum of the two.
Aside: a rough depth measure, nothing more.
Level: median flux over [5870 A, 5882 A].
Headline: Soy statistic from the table 4.5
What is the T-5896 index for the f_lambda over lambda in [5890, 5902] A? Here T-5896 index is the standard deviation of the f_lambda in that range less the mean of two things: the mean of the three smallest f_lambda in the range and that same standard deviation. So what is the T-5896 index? -11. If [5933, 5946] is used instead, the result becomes -33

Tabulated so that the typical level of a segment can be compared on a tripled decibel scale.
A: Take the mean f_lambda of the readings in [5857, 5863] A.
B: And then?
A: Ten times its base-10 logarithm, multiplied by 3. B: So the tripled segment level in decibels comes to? 57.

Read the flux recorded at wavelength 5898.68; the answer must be 49.22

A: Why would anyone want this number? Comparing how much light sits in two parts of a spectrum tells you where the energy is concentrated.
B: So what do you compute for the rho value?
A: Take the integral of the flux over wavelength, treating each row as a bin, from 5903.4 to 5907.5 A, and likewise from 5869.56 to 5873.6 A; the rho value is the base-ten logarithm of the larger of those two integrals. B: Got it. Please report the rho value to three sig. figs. 2.49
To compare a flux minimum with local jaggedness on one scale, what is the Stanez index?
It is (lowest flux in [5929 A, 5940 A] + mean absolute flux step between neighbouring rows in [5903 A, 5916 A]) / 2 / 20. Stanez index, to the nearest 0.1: 1.7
